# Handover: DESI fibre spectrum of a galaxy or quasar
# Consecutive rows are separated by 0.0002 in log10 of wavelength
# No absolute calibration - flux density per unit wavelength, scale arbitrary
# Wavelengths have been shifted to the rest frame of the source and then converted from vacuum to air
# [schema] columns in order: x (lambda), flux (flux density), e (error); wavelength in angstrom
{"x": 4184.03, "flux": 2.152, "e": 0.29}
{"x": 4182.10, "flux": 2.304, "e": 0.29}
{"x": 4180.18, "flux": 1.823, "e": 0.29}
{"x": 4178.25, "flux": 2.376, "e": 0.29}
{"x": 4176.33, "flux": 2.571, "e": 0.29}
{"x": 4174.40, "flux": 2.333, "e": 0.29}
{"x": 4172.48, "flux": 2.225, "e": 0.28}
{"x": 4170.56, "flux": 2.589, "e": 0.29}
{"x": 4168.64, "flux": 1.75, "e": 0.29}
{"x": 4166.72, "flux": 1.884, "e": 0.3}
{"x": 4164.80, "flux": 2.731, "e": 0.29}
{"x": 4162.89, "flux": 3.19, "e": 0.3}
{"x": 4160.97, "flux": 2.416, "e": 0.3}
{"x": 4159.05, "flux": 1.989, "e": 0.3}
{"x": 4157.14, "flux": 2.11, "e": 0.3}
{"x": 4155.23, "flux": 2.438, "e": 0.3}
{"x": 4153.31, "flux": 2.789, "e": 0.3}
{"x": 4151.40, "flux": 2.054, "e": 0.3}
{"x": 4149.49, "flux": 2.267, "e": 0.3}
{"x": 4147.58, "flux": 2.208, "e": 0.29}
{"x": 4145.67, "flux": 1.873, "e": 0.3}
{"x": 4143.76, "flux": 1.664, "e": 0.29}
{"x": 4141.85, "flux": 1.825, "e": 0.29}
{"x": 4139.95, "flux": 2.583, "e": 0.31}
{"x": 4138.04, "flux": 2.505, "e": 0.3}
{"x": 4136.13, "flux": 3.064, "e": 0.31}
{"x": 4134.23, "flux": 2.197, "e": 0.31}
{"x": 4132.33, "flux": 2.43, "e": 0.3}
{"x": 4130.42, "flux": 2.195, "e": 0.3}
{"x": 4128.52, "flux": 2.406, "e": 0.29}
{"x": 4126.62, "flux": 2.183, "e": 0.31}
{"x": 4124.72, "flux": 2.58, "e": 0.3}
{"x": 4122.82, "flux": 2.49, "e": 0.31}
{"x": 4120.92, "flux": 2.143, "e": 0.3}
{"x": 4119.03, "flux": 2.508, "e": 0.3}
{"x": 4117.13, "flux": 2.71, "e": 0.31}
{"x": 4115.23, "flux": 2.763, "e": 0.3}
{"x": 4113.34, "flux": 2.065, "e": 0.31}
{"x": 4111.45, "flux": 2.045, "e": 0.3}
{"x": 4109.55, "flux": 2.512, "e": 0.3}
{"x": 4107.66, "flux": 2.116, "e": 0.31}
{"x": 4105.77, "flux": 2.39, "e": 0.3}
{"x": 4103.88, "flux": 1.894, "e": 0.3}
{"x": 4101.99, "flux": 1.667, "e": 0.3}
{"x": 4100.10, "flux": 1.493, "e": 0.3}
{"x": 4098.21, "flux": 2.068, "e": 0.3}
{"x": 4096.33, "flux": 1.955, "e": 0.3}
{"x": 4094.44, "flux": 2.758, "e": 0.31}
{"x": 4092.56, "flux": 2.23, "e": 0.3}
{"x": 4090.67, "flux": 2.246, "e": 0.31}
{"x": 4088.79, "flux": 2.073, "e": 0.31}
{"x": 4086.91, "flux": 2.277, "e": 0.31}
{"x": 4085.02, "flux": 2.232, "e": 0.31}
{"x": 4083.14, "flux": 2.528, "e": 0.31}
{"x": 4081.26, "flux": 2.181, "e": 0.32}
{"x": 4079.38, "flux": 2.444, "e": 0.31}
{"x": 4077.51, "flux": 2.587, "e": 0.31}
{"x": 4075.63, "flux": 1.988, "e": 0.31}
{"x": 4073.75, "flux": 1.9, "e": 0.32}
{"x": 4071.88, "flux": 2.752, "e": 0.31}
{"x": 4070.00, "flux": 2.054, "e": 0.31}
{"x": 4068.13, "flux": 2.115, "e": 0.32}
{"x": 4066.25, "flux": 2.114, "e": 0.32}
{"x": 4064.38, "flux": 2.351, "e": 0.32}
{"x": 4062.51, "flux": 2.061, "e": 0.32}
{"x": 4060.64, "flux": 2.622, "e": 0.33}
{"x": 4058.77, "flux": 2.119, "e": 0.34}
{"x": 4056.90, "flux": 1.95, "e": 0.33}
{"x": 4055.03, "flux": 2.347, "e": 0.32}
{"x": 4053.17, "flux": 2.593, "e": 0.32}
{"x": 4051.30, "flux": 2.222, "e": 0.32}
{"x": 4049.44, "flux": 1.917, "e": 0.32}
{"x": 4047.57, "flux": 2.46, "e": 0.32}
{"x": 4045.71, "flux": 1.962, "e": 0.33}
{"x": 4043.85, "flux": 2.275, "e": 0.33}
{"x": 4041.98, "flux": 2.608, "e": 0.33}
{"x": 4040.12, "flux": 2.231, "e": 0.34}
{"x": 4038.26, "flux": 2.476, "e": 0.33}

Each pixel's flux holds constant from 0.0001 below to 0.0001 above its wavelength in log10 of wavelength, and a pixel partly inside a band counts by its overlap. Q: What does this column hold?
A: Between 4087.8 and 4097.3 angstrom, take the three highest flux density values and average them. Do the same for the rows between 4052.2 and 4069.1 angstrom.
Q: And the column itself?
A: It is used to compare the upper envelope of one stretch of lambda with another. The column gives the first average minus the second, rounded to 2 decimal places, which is -0.11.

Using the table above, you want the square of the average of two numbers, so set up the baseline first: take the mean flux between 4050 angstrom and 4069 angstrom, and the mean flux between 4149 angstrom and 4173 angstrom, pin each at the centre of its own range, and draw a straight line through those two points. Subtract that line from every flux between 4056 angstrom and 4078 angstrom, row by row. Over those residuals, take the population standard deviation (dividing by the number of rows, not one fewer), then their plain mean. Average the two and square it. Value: 0.014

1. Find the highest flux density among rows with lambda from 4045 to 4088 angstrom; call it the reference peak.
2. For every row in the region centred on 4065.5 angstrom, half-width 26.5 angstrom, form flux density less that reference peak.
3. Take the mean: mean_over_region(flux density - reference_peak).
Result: -0.49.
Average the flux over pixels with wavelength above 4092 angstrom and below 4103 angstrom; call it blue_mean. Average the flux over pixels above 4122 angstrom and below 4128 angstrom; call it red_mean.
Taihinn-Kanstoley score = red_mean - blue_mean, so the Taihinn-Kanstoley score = 0.39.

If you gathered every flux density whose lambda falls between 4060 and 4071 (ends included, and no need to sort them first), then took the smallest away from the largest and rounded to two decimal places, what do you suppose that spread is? 0.57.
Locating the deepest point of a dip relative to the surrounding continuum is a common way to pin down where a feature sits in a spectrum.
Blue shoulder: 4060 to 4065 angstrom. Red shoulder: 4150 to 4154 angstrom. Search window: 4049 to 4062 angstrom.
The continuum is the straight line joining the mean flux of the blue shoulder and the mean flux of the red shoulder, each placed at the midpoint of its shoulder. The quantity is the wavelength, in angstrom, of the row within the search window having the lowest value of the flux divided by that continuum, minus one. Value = 4049.44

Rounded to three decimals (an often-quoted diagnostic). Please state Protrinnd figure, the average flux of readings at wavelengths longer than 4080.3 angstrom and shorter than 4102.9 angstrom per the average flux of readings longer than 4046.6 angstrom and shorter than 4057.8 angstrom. 0.953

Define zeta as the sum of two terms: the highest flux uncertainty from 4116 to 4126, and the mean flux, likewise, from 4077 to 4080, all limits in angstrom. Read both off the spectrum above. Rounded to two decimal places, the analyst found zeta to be 2.83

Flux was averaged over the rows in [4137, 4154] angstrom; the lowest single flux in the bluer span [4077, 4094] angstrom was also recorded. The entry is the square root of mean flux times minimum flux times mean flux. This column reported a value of 3.2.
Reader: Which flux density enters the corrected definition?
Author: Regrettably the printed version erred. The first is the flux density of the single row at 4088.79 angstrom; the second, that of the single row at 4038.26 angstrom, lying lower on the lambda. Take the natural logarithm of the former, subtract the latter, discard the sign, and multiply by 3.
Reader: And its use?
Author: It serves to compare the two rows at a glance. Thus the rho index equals 5.2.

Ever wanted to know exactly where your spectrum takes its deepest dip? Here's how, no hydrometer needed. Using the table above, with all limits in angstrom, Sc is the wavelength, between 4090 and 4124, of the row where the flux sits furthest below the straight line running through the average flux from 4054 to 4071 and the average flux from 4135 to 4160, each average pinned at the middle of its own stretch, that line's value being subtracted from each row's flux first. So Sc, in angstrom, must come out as 4100.10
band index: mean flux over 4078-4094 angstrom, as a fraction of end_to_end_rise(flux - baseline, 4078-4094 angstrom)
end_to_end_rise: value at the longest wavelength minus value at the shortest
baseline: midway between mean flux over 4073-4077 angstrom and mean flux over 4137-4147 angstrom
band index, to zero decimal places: -11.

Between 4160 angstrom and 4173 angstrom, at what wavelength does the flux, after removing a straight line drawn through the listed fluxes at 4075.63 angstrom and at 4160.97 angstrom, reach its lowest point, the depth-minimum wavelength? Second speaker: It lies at 4168.64 angstrom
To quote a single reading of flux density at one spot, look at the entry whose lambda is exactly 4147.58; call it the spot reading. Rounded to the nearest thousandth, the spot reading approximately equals 2.208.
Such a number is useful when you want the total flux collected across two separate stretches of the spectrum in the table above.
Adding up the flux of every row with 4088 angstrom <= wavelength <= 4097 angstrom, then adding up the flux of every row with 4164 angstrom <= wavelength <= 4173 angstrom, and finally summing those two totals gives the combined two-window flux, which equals 22.4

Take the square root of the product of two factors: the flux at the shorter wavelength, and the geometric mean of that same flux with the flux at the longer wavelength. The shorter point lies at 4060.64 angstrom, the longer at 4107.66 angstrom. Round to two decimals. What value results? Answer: 2.49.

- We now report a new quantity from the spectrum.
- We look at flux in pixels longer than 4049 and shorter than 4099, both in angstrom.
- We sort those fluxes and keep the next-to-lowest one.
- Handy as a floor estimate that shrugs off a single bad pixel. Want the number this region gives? 1.917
